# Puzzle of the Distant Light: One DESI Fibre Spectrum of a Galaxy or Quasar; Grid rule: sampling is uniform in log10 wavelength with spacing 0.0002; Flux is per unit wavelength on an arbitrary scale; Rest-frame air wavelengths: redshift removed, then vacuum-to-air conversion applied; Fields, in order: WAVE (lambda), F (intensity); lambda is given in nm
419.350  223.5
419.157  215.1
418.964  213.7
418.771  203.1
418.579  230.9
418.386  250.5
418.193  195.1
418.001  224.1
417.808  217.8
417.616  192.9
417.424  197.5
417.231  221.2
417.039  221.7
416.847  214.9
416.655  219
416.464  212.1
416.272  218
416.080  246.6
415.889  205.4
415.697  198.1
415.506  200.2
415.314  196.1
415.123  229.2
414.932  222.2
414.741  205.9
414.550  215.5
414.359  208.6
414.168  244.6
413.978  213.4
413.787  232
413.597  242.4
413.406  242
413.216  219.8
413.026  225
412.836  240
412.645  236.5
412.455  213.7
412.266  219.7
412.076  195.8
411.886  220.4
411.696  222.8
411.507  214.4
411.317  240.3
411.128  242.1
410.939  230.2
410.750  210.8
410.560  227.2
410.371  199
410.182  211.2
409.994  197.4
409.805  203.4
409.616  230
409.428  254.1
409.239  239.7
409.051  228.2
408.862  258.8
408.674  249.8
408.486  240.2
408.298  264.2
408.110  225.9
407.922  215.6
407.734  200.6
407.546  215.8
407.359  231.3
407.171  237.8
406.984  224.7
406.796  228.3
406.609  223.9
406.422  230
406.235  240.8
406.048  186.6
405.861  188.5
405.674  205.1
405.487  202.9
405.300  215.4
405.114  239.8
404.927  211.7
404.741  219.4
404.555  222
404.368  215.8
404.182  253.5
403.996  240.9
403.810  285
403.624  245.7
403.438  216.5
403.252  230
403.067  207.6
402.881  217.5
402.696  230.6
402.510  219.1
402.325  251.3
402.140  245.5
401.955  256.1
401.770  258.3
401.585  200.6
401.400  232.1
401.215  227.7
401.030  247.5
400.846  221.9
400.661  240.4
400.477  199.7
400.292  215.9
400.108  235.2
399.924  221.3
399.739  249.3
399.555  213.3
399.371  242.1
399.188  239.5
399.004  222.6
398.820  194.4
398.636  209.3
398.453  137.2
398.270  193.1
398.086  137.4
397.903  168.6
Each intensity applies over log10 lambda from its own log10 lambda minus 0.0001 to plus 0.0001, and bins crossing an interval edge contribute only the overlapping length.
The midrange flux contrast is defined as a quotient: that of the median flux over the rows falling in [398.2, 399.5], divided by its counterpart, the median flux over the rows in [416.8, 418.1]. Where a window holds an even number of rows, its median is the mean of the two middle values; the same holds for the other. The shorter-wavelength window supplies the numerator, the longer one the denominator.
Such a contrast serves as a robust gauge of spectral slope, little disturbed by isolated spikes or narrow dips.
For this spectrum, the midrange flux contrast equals 0.96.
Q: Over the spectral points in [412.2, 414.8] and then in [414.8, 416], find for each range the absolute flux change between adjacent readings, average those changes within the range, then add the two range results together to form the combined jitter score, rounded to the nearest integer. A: 25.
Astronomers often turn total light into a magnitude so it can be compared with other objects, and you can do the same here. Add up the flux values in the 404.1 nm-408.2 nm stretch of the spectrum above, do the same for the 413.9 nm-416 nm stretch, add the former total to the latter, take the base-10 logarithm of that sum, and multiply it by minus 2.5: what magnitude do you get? -9.64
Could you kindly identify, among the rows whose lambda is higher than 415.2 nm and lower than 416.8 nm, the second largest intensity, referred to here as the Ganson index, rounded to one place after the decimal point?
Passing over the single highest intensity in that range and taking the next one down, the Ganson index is 219.0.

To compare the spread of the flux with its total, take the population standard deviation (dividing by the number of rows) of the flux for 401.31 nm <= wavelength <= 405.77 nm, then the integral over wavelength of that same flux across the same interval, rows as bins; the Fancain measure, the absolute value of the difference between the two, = 1005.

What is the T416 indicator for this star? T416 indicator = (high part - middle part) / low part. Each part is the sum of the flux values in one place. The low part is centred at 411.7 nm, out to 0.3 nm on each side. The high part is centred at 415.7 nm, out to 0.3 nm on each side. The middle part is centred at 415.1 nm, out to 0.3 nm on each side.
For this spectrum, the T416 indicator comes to -0.067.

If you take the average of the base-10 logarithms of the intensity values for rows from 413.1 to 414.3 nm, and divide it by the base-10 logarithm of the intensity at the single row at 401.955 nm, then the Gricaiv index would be 0.98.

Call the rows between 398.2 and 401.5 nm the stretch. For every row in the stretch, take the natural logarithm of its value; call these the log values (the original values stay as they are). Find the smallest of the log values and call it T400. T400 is 4.92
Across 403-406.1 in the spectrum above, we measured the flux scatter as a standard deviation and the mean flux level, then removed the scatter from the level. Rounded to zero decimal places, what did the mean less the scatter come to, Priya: 199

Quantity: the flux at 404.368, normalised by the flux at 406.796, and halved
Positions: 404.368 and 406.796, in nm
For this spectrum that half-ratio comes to 0.473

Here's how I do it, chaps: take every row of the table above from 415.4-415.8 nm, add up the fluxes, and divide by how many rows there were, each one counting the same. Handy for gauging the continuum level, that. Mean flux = 199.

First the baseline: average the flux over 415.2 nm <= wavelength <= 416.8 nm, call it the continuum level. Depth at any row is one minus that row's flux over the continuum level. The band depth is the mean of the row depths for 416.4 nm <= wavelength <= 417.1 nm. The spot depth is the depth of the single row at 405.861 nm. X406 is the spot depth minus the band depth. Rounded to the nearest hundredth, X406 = 0.13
